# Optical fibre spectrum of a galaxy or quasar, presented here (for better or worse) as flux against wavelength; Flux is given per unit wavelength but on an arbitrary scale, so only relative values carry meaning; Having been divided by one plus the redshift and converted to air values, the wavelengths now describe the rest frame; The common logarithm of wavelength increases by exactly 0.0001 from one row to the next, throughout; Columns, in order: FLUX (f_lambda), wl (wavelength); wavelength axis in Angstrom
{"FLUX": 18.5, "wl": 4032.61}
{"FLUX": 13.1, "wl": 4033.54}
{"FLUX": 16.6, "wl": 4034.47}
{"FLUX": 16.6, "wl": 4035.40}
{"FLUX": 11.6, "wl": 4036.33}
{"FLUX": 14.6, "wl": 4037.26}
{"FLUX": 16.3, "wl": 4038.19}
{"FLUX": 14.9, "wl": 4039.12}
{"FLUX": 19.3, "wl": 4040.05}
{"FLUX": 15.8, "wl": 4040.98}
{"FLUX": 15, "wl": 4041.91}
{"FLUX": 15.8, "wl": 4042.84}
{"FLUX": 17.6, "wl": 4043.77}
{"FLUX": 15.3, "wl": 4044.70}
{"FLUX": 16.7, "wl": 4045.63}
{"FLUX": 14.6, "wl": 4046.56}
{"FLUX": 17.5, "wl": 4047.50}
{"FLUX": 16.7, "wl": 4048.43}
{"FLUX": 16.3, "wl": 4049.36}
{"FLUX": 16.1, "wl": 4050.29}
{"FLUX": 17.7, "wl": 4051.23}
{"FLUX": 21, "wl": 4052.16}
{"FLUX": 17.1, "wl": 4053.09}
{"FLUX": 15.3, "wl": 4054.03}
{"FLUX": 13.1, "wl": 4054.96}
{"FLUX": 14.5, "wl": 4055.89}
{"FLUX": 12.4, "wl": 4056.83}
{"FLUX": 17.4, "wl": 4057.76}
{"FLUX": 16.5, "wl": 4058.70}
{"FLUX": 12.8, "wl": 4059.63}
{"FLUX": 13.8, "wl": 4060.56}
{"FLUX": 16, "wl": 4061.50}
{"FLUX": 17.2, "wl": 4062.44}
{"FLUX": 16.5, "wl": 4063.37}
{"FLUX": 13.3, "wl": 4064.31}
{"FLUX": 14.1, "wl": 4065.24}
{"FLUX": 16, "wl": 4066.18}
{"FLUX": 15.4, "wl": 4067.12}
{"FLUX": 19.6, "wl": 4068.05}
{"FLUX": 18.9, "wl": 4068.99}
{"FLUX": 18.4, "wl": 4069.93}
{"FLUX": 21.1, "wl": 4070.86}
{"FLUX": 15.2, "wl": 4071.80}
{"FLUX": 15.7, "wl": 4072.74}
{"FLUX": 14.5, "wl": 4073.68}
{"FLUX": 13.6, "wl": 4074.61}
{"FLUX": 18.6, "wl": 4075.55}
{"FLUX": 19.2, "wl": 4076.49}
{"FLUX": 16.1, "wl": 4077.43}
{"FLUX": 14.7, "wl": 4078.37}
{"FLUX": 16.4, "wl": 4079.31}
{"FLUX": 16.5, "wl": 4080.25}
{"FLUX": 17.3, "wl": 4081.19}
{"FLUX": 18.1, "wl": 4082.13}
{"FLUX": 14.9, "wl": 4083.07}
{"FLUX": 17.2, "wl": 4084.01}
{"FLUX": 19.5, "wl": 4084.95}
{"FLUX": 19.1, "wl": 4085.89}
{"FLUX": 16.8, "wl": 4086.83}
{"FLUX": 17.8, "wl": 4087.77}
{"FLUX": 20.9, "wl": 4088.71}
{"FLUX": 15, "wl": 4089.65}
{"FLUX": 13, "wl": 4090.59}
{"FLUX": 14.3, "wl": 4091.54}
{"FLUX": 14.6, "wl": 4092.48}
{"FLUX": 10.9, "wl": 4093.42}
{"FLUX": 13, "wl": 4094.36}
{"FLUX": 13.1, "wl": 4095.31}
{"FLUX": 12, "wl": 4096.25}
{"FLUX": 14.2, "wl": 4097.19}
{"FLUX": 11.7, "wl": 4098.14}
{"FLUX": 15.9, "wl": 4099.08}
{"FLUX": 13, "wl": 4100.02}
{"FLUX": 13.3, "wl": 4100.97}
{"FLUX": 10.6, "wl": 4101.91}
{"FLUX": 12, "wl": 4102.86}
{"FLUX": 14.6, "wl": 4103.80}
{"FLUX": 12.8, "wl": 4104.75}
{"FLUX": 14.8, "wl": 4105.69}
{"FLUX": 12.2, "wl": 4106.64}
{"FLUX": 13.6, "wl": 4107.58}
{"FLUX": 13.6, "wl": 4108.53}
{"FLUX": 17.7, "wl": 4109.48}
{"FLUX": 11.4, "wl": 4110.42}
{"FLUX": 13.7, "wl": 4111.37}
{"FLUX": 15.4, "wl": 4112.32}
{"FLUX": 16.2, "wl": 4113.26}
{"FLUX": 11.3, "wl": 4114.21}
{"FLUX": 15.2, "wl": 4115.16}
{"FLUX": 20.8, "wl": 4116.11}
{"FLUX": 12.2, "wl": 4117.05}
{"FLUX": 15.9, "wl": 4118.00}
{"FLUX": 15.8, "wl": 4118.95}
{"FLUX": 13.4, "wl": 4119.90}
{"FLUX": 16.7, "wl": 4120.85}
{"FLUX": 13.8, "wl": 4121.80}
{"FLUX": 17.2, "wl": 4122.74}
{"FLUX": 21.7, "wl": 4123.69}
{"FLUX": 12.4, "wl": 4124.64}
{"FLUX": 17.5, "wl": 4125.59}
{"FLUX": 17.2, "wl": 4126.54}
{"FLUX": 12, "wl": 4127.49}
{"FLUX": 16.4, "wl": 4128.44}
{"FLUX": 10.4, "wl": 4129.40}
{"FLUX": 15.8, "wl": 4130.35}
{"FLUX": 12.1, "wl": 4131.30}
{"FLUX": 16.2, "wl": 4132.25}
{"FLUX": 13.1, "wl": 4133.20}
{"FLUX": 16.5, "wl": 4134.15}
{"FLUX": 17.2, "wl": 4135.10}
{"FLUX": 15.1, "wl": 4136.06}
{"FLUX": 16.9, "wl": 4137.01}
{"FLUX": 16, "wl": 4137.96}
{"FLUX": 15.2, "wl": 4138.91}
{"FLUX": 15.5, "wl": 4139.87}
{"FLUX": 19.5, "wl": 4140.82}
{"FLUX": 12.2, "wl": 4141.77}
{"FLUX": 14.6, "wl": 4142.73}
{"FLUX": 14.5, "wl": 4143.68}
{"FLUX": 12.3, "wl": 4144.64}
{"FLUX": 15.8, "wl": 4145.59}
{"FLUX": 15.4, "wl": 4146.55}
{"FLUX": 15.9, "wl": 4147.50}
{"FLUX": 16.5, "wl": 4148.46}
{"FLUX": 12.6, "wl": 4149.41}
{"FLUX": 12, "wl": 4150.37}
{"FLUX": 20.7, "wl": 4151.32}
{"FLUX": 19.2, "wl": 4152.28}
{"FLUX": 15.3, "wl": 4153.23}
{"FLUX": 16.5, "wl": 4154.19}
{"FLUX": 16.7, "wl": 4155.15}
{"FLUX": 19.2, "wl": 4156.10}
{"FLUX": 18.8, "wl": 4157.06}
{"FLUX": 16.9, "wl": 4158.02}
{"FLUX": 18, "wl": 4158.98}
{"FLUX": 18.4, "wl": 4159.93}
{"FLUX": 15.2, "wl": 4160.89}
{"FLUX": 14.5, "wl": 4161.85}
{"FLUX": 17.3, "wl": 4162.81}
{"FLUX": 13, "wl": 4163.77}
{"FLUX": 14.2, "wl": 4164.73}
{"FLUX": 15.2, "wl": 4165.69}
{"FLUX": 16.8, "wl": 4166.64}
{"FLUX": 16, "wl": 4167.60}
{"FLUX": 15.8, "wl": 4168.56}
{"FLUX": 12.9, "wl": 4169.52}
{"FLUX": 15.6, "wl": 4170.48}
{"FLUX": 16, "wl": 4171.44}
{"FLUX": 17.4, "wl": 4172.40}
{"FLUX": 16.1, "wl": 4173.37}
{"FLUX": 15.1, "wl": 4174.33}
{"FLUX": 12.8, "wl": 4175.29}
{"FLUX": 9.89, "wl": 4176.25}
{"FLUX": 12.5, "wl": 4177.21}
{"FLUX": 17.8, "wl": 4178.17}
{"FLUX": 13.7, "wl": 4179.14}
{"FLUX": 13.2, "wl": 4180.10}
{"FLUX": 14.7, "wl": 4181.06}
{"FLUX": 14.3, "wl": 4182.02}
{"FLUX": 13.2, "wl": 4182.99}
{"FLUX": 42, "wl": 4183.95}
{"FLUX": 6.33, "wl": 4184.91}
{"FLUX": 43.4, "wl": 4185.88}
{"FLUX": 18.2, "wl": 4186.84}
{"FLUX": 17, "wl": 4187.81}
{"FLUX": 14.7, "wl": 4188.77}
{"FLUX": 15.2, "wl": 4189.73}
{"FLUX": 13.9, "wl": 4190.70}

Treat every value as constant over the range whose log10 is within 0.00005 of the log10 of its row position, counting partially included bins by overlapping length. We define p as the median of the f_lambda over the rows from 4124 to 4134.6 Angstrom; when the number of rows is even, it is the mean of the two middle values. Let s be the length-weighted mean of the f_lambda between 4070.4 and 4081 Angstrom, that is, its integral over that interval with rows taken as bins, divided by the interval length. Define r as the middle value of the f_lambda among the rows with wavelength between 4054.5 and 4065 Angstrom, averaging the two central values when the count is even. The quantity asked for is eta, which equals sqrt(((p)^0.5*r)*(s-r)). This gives 11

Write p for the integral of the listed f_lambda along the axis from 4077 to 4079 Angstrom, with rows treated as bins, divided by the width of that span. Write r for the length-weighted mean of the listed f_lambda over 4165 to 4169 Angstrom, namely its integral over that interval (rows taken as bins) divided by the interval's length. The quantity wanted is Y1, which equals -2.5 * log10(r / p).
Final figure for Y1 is -0.03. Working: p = 15.5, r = 15.9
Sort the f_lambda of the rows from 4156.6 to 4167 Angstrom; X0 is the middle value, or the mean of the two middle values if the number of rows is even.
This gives 16.8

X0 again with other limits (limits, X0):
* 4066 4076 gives 16.0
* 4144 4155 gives 15.8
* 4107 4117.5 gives 13.7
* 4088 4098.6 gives 13.1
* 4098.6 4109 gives 13.3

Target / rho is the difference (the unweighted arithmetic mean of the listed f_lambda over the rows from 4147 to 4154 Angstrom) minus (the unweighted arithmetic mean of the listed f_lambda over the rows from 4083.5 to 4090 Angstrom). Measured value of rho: -2.0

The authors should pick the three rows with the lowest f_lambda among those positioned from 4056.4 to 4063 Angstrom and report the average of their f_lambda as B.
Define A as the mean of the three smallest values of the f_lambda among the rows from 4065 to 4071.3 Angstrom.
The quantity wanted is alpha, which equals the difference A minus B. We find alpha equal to 2.2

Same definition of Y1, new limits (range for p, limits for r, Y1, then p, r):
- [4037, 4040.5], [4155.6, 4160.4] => -0.12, 16.4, 18.3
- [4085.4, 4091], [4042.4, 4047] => 0.08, 17.2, 16.0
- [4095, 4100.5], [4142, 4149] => -0.12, 13.3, 14.9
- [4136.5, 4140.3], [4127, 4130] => 0.22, 15.9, 13.0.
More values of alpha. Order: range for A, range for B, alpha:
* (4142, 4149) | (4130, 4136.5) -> 0.4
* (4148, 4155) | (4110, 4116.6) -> 1.2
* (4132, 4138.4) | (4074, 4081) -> -0.1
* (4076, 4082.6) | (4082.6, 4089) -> -0.6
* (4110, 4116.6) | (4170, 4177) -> -0.5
